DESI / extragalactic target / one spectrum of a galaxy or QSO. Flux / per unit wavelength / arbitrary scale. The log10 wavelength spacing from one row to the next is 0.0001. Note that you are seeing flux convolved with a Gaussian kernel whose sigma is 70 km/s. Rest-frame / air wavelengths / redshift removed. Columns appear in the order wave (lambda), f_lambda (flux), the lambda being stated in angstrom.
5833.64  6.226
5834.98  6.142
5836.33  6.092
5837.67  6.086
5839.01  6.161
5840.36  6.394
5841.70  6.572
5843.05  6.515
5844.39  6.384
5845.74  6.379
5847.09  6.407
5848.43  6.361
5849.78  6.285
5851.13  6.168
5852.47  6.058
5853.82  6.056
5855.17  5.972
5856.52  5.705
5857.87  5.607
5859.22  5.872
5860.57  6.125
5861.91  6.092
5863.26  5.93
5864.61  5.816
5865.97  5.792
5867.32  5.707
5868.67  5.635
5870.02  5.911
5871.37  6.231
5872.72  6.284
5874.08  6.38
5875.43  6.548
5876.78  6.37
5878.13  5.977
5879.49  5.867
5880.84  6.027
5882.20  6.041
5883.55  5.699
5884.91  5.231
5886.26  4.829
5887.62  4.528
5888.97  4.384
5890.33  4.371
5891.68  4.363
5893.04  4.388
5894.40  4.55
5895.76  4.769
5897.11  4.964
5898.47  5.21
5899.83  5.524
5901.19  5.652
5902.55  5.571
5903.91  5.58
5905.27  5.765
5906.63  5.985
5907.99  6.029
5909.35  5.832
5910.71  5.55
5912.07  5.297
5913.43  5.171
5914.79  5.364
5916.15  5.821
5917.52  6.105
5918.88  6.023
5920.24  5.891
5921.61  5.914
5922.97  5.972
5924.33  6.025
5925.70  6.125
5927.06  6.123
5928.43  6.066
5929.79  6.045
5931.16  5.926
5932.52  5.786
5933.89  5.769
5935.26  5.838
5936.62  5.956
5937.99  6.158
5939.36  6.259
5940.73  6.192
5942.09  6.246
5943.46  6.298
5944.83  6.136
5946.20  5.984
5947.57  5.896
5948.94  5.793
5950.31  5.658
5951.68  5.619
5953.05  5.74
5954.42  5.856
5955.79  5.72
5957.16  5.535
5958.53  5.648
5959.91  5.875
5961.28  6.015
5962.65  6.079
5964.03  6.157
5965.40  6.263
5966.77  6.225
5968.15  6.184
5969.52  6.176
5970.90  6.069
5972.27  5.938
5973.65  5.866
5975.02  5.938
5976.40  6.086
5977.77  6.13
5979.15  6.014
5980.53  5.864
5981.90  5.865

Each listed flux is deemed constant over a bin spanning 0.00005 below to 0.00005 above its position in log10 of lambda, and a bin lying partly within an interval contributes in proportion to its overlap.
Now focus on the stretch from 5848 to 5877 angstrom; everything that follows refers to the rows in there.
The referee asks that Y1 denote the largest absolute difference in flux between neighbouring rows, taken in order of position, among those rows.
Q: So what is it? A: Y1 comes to 0.32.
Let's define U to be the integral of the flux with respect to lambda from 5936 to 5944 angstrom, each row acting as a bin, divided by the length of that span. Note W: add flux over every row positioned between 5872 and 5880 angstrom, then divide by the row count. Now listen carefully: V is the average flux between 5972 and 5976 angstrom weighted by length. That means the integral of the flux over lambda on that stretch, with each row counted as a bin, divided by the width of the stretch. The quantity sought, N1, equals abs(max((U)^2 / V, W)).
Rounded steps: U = 6.18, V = 5.9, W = 6.2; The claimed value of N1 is 6.5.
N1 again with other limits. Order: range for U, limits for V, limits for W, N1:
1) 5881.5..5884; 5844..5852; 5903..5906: 5.7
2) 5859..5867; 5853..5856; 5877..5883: 6.0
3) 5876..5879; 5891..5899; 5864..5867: 8.1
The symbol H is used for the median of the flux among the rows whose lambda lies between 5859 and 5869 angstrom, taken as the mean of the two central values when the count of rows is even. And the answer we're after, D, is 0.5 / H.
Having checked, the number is 0.086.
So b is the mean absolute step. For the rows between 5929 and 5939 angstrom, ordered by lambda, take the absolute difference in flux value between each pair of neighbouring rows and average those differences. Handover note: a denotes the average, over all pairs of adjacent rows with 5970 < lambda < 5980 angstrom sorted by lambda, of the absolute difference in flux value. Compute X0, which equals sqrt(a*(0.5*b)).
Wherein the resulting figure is 0.0734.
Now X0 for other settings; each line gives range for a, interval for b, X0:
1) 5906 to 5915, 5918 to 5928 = 0.0748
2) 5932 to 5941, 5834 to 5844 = 0.0691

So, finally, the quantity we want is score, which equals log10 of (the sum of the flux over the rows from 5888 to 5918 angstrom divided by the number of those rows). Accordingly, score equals 0.72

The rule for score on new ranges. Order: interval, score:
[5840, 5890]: 0.77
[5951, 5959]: 0.75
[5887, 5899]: 0.66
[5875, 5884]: 0.78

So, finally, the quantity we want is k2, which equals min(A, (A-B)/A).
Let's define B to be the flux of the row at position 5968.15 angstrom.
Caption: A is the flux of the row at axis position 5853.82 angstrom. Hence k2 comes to -0.02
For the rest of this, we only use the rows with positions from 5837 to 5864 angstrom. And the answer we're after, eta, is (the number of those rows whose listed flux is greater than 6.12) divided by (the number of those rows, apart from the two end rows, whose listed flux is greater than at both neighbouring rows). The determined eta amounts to 3.7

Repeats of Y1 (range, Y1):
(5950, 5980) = 0.23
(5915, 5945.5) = 0.28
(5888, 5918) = 0.46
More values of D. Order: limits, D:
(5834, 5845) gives 0.080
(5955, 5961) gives 0.088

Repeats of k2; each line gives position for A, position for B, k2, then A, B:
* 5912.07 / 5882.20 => -0.14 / 5.297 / 6.041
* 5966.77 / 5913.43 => 0.17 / 6.225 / 5.171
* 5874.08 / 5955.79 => 0.10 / 6.38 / 5.72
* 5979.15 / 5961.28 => 0.00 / 6.014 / 6.015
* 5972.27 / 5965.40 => -0.05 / 5.938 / 6.263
